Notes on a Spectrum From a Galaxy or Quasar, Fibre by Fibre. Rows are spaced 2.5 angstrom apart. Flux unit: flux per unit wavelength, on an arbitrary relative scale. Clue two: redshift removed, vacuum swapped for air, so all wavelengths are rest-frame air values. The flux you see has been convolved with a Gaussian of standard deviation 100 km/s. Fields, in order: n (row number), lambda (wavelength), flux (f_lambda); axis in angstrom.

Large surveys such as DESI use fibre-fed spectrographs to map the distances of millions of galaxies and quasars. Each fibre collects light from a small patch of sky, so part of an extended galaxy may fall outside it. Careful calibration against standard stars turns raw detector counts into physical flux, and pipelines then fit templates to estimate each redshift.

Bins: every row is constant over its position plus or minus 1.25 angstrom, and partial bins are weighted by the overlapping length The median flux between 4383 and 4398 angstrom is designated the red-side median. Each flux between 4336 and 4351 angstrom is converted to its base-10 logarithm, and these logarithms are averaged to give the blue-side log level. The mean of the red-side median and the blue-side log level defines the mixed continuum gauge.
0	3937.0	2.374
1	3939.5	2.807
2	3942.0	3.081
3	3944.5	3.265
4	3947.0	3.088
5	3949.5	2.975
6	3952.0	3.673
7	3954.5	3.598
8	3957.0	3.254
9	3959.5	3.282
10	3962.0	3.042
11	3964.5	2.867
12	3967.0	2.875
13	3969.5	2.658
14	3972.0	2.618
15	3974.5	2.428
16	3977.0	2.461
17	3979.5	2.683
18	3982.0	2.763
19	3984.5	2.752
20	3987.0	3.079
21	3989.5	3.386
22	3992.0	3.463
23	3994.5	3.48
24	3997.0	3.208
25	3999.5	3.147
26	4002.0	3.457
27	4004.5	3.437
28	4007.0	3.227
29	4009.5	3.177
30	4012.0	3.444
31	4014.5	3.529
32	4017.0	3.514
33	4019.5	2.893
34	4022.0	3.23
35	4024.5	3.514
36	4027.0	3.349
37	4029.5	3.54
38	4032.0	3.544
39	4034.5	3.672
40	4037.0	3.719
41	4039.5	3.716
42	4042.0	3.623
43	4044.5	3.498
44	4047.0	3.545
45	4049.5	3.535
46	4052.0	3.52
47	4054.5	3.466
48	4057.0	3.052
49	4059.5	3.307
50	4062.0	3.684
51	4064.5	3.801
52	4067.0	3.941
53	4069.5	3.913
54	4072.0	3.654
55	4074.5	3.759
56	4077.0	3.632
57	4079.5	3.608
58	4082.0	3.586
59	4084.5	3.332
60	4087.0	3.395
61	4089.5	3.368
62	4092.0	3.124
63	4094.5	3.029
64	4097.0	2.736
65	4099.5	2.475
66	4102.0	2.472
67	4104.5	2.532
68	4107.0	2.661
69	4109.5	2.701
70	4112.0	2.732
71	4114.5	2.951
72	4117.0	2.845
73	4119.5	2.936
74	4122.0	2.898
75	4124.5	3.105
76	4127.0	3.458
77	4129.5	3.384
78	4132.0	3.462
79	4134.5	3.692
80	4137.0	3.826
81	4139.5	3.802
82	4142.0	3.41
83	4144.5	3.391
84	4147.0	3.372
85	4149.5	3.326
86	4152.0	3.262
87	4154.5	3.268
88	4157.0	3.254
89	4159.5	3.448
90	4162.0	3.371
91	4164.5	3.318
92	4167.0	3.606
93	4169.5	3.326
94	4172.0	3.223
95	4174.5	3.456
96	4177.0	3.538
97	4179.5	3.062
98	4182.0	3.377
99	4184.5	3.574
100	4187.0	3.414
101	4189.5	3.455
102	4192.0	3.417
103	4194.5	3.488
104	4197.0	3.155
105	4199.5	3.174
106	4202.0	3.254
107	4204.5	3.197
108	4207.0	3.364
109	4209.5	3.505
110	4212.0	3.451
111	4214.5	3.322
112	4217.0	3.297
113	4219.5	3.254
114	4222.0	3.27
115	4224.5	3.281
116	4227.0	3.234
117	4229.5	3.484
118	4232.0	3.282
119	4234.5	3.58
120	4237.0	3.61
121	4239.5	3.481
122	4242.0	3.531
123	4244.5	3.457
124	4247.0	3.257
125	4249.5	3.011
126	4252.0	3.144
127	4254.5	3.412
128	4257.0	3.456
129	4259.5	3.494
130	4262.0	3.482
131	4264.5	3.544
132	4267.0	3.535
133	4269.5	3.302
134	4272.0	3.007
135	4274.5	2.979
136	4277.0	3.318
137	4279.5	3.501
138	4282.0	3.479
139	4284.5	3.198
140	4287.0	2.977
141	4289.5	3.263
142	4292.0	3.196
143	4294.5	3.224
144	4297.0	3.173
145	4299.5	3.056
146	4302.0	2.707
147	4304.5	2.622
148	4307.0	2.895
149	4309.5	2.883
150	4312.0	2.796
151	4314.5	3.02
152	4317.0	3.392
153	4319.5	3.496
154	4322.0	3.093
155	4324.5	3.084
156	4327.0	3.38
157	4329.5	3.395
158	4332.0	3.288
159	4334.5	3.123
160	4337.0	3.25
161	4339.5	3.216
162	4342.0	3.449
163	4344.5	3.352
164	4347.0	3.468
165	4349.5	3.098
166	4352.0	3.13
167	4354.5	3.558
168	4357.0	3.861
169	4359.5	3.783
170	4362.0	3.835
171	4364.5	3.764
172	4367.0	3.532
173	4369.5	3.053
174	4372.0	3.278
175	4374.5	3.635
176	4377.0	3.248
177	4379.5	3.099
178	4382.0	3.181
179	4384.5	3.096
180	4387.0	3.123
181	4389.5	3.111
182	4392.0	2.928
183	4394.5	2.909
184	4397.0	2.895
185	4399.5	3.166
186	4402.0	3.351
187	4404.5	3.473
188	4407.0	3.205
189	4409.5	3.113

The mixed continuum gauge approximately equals 1.77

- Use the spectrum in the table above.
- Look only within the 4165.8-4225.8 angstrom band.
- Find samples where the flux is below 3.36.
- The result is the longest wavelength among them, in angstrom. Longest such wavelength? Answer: 4224.5 angstrom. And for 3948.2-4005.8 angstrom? 3999.5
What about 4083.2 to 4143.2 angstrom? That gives 4124.5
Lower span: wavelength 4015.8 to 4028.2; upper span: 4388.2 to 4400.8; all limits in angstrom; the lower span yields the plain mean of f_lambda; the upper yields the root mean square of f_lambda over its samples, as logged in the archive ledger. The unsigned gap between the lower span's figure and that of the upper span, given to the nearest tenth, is 0.3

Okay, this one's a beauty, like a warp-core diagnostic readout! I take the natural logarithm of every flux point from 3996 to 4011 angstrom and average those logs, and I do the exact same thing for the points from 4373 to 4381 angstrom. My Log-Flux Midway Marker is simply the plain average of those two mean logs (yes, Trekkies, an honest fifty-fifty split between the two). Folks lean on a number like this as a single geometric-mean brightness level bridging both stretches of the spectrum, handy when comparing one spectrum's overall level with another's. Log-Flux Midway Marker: 1.19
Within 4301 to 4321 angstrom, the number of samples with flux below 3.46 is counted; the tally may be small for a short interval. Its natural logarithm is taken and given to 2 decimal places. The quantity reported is 1.95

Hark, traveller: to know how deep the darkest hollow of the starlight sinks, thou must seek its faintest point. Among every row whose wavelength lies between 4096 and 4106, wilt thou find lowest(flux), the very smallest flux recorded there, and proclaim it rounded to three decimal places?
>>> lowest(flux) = 2.472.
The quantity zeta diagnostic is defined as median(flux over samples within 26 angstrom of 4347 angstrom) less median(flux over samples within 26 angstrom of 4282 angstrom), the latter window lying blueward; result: 0.13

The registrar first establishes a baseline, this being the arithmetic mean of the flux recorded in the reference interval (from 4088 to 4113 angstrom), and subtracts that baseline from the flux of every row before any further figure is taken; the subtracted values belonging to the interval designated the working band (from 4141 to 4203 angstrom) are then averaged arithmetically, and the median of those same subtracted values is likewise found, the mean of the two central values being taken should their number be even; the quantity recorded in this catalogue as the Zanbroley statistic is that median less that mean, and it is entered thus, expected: 0.014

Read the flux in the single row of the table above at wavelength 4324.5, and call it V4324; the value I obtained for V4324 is 3.084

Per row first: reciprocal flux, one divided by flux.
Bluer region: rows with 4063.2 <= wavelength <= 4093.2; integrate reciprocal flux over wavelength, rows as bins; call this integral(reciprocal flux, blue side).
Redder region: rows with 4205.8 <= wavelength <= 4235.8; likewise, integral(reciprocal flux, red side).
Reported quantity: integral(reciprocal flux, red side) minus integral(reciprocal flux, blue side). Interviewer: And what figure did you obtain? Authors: 0.55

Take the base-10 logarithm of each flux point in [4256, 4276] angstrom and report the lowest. 0.474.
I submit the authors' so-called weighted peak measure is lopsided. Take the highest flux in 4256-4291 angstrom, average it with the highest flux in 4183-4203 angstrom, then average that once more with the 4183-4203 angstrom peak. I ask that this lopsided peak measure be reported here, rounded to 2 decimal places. 3.57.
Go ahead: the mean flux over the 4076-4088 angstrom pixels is 3.51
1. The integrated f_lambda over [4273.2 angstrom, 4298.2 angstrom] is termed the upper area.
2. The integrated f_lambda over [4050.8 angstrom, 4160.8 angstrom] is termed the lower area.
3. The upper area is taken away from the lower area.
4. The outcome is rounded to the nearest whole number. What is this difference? 281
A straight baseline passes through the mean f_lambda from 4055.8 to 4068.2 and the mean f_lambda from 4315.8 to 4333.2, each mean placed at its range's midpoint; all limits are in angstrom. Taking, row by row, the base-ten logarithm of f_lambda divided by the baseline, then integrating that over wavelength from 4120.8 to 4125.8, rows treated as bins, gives -0.33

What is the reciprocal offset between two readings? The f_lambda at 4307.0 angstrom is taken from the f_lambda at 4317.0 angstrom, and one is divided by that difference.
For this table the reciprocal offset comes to 2.0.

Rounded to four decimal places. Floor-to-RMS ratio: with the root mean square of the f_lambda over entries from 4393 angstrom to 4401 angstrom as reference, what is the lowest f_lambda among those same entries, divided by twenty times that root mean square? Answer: 0.0484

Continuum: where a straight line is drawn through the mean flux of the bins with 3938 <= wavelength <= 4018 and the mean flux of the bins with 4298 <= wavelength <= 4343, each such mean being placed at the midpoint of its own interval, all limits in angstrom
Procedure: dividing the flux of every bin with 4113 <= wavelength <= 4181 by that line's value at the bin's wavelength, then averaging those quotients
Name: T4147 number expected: 1.07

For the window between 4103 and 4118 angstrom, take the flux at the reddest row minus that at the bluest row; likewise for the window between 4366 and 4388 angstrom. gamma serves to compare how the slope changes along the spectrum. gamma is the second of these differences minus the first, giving -0.7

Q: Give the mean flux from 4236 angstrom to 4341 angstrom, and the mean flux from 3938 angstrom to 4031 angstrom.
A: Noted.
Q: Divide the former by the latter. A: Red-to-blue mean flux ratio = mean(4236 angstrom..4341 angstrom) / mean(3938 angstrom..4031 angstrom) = 1.03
